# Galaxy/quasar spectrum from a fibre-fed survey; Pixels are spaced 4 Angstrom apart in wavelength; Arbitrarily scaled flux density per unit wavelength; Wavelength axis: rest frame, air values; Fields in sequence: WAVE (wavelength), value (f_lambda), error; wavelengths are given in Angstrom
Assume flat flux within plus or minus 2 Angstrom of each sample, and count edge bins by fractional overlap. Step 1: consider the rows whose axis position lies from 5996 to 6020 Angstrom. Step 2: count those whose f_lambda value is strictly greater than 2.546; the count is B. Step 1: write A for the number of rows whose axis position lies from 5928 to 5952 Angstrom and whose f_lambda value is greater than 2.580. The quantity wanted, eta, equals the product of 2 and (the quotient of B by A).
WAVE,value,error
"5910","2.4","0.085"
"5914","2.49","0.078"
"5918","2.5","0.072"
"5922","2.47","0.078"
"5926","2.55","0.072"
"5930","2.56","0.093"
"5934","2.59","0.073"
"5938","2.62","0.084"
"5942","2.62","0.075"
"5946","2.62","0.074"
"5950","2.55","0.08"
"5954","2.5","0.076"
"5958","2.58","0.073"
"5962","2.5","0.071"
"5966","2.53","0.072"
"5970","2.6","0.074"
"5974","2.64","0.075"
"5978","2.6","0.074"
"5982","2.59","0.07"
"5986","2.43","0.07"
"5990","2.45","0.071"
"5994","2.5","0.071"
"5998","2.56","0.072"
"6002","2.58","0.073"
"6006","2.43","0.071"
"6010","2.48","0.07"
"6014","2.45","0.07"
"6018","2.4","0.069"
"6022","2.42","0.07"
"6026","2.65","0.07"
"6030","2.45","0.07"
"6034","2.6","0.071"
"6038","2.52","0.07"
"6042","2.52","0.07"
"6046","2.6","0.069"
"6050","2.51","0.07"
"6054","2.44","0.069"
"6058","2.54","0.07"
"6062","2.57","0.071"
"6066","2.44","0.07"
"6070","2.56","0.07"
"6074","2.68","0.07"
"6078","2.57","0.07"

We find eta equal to 1.0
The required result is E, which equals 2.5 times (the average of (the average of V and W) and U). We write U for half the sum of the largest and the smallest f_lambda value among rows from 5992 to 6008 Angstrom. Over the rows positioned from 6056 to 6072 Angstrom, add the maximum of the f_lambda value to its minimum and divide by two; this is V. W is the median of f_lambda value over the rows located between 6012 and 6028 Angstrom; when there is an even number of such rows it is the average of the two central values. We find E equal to 6.22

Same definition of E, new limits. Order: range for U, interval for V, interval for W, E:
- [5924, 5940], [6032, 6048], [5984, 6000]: 6.38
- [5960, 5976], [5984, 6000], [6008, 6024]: 6.29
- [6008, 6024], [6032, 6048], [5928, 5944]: 6.28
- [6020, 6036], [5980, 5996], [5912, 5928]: 6.30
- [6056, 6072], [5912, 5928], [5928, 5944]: 6.33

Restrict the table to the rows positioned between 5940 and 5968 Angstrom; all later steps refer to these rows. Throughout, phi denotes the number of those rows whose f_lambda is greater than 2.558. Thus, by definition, 3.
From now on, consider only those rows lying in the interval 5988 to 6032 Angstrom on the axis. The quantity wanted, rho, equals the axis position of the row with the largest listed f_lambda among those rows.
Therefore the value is 6026 Angstrom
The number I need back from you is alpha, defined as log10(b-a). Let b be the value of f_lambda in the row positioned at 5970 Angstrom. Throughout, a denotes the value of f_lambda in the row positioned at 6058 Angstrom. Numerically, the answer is -1.2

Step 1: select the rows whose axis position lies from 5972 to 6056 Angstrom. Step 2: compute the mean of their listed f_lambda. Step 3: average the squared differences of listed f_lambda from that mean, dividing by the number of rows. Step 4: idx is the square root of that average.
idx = 0.0768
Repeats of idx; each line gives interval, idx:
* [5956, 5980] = 0.0468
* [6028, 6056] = 0.0588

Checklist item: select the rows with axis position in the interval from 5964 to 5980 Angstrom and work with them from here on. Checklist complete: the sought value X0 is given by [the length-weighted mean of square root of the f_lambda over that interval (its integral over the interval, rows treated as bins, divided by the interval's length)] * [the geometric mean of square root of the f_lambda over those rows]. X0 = 2.59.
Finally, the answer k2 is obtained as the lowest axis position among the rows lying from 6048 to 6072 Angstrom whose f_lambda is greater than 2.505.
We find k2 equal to 6050 Angstrom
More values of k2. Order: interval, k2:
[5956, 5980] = 5958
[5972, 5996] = 5974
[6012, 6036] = 6026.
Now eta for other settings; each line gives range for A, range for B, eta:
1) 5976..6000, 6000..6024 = 1.0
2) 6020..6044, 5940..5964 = 4.0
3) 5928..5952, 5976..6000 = 1.5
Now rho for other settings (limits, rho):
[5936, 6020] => 5974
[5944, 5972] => 5946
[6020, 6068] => 6026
